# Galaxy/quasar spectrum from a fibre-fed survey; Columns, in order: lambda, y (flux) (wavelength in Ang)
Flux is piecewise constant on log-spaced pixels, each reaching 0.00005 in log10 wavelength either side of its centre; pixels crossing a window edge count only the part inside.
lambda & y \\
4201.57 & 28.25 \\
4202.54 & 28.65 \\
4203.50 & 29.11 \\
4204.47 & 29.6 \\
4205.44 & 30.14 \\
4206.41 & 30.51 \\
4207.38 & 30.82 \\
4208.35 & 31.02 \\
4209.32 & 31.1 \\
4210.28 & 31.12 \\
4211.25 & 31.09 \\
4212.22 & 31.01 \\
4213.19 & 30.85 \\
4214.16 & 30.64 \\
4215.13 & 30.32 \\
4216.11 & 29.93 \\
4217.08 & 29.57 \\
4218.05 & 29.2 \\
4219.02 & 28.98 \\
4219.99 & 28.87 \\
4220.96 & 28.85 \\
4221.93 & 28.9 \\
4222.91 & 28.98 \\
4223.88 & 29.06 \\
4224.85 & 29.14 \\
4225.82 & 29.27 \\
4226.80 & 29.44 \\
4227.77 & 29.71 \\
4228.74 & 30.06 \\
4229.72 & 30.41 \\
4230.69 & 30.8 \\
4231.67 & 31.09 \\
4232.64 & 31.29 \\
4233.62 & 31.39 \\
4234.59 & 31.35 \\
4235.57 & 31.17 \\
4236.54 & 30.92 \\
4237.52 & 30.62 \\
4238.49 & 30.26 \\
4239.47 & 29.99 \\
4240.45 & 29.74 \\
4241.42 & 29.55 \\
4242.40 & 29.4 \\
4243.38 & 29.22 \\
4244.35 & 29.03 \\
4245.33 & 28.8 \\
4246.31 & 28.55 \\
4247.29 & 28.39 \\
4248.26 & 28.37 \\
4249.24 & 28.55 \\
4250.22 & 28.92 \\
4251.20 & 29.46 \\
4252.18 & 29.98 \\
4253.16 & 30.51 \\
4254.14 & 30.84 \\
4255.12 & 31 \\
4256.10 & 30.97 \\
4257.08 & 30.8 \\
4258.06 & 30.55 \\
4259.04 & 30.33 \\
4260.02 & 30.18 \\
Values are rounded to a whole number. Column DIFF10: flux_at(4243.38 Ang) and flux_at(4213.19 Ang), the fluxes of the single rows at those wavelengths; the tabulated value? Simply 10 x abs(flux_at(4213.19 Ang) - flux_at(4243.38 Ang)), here 16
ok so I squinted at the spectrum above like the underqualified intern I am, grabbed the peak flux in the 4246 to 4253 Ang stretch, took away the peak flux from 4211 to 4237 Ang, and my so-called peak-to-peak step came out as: -1.4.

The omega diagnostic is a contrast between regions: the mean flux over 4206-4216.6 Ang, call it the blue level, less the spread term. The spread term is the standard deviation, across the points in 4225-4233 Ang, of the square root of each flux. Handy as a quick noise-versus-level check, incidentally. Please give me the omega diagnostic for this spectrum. 30.7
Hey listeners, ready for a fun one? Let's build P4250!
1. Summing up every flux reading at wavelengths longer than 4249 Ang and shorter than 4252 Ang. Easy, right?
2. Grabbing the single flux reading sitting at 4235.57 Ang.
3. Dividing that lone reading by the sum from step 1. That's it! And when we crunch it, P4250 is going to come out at 0.359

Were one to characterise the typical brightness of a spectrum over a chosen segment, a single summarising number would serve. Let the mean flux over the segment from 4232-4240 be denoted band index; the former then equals 30.9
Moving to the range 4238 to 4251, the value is 29.1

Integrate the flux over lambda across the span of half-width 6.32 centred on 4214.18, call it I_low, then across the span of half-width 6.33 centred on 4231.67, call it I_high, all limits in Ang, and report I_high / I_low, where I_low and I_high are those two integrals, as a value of 1.01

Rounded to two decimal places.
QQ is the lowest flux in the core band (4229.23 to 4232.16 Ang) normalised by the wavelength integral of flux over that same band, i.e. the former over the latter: 0.34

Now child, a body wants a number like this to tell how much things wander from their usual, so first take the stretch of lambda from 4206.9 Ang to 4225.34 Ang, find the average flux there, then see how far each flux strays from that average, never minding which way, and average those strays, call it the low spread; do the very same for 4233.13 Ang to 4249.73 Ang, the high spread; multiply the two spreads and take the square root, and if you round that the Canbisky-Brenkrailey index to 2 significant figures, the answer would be 0.88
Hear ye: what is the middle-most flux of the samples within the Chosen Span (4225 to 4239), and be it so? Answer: 30.7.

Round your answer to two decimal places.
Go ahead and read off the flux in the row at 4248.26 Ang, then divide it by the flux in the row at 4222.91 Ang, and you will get 0.98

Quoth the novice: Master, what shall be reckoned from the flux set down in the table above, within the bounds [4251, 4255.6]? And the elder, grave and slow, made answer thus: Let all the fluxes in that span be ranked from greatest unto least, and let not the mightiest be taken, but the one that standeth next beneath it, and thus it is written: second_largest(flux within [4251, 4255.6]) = 30.84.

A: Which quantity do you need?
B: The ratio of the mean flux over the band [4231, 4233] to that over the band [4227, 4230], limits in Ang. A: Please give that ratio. 1.038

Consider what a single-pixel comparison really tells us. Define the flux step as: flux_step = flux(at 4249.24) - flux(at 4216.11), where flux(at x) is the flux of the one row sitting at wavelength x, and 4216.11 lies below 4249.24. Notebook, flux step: -1.4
